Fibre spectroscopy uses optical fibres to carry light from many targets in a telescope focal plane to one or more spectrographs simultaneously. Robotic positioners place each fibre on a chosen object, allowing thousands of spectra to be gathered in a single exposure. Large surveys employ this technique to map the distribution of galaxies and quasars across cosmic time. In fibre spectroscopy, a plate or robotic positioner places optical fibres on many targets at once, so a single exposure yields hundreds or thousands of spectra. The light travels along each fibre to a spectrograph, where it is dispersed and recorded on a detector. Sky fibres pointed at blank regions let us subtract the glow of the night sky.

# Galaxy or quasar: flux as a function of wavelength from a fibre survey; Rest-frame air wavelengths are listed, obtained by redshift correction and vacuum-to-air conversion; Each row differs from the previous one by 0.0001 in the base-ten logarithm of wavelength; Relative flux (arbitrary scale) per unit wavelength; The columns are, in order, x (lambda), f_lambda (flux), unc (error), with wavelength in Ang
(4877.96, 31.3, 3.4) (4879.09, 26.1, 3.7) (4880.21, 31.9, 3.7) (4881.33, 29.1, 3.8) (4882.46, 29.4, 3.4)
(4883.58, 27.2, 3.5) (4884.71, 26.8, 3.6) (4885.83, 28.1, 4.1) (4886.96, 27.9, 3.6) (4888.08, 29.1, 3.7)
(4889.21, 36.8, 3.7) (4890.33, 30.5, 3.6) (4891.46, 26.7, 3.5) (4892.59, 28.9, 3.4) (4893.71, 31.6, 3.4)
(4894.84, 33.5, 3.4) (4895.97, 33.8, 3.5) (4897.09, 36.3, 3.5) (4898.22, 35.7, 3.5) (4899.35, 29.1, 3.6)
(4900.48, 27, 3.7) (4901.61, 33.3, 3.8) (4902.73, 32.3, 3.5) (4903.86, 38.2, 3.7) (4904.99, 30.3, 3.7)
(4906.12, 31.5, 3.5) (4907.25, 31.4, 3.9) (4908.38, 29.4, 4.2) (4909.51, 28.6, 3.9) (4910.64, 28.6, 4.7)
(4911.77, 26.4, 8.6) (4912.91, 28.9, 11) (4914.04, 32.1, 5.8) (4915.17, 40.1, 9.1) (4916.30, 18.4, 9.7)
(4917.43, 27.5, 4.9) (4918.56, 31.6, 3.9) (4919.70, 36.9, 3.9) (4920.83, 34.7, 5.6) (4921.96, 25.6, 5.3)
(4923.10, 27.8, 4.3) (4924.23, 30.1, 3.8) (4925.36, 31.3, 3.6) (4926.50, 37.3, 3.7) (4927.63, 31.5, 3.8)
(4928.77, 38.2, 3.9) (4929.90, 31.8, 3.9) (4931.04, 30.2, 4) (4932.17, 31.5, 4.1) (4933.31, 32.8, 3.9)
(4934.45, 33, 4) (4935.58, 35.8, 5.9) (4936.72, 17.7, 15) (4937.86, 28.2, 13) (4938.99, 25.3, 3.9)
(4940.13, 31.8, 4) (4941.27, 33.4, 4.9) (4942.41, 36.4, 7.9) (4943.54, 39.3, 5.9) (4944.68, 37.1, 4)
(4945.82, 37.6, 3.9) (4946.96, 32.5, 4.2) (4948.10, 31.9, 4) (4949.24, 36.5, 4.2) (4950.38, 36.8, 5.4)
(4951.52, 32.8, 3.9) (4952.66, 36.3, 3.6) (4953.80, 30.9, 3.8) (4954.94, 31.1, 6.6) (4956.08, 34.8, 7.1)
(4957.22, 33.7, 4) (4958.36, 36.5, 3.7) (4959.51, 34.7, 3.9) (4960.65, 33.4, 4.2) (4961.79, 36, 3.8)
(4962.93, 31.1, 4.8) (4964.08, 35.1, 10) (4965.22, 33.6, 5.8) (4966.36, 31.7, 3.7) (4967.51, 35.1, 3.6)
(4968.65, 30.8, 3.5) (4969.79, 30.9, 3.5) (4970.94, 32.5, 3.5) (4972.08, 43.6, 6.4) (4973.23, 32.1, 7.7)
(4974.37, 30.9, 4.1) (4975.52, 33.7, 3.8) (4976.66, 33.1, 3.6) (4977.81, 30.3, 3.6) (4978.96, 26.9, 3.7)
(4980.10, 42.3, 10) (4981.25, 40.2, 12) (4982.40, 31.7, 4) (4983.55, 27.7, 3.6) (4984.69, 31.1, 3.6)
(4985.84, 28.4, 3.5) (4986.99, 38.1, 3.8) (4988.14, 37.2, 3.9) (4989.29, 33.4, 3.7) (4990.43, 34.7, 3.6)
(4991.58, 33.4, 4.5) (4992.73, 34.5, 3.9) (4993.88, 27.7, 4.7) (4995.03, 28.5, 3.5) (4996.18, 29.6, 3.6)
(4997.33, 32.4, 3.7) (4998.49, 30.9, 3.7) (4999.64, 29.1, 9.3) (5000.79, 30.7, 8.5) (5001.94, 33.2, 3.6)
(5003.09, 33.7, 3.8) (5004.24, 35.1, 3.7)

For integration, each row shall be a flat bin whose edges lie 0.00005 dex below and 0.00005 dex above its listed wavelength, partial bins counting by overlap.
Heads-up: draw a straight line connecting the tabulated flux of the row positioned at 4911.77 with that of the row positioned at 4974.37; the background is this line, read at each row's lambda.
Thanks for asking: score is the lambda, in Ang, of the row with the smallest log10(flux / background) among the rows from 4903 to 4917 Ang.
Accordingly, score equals 4916.30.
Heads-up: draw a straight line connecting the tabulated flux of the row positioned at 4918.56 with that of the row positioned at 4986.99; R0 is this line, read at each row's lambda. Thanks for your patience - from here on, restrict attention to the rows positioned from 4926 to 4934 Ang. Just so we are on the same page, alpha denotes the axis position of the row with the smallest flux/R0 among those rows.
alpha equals 4931.04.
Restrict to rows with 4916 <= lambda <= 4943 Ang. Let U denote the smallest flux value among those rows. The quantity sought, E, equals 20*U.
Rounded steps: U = 17.7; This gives 354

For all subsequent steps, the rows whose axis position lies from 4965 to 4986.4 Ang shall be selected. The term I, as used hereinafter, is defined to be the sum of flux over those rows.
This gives 627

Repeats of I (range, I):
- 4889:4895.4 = 188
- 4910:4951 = 1147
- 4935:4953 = 529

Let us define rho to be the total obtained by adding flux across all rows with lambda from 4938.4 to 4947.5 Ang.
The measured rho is 273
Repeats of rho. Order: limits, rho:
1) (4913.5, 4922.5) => 247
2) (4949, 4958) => 273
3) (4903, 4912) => 244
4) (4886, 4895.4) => 245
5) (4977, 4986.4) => 259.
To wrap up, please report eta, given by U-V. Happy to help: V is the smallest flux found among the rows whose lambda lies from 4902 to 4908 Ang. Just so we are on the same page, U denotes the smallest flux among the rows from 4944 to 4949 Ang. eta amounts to 2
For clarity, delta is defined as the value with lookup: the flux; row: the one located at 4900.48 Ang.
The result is 27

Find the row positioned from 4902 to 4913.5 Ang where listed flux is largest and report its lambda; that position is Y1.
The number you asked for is 4903.86 Ang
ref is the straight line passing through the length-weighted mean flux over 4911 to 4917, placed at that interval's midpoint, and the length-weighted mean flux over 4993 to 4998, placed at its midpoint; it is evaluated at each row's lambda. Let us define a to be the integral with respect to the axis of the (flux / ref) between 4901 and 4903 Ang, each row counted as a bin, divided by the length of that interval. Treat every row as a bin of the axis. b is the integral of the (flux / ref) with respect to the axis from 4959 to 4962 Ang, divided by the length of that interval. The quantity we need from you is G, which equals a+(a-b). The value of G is 1.09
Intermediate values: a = 1.13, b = 1.17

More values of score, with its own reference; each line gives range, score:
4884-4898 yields 4891.46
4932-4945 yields 4936.72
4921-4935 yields 4921.96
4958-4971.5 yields 4968.65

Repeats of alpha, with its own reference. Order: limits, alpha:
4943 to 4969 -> 4968.65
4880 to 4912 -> 4911.77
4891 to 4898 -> 4891.46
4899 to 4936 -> 4916.30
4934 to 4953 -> 4936.72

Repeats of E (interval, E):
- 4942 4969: 616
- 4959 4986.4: 538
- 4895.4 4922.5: 368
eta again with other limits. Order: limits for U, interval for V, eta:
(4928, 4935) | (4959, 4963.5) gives -1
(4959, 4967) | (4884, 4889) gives 4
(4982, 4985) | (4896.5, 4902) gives 1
